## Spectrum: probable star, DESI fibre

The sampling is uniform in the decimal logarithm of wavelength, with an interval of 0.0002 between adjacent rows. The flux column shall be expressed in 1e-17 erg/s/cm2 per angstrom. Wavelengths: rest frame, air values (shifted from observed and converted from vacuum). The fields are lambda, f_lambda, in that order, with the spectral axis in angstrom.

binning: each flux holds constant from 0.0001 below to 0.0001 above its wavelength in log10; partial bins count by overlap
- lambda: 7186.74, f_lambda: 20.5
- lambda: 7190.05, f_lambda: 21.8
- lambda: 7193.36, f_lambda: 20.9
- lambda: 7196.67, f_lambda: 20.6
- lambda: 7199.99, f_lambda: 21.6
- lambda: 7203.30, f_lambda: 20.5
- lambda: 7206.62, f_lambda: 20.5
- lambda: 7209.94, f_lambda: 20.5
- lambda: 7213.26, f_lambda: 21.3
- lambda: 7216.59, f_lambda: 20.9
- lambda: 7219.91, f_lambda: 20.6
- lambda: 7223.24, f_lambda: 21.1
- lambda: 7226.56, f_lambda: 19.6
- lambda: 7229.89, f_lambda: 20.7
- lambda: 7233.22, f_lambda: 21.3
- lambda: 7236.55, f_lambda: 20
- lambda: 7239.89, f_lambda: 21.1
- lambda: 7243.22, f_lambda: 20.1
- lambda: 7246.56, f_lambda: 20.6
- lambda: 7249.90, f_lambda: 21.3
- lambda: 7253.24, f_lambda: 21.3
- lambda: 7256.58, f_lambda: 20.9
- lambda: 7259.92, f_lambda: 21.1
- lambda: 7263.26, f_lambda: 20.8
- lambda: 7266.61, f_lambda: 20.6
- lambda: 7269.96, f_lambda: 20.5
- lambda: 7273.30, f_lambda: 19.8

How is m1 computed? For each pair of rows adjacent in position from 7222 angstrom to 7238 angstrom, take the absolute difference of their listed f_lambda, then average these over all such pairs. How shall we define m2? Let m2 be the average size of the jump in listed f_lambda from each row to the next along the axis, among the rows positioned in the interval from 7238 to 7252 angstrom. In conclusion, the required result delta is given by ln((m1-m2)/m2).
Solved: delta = -0.6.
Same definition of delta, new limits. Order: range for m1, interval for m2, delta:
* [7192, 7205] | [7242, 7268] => 0.4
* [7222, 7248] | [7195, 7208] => -0.8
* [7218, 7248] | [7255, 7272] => 1.3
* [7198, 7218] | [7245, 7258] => -1.4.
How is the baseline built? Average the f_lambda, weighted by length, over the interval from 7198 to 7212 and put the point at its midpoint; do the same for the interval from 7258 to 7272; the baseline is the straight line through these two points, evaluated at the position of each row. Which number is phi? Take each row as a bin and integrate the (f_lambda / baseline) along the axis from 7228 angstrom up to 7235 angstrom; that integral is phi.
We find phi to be 7.06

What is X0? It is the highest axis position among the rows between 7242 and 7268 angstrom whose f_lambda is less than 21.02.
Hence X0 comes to 7266.61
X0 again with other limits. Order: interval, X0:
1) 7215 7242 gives 7236.55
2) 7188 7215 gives 7209.94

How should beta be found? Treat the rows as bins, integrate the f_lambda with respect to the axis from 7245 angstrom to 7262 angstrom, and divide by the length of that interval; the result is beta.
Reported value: 21.04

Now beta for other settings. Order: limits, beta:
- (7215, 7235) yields 20.70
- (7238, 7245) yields 20.57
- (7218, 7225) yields 20.85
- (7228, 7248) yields 20.62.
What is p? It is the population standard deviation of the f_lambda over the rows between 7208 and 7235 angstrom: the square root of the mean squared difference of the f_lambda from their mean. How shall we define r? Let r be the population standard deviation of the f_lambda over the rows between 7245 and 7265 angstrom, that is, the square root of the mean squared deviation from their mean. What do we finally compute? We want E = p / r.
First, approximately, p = 0.520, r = 0.26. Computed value 2.0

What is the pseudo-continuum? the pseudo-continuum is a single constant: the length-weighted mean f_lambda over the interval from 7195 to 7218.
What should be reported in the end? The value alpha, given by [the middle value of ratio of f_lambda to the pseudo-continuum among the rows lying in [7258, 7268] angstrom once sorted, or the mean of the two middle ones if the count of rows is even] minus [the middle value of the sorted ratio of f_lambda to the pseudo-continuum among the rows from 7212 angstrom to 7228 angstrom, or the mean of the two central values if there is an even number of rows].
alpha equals -0.0048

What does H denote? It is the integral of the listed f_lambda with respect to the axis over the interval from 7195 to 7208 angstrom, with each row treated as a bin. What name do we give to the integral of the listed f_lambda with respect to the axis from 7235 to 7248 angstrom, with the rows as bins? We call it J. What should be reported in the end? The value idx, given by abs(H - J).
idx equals 4.8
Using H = 270.5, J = 266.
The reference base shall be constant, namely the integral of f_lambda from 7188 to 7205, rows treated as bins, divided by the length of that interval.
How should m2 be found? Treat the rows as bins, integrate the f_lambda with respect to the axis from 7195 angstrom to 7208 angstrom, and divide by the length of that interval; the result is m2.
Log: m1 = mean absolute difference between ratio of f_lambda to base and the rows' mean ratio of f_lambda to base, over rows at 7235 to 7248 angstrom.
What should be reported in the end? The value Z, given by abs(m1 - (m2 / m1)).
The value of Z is 1096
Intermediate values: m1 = 0.0190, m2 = 20.8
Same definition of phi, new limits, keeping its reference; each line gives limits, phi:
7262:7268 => 5.98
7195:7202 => 7.10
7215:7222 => 7.00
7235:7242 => 6.92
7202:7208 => 5.92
